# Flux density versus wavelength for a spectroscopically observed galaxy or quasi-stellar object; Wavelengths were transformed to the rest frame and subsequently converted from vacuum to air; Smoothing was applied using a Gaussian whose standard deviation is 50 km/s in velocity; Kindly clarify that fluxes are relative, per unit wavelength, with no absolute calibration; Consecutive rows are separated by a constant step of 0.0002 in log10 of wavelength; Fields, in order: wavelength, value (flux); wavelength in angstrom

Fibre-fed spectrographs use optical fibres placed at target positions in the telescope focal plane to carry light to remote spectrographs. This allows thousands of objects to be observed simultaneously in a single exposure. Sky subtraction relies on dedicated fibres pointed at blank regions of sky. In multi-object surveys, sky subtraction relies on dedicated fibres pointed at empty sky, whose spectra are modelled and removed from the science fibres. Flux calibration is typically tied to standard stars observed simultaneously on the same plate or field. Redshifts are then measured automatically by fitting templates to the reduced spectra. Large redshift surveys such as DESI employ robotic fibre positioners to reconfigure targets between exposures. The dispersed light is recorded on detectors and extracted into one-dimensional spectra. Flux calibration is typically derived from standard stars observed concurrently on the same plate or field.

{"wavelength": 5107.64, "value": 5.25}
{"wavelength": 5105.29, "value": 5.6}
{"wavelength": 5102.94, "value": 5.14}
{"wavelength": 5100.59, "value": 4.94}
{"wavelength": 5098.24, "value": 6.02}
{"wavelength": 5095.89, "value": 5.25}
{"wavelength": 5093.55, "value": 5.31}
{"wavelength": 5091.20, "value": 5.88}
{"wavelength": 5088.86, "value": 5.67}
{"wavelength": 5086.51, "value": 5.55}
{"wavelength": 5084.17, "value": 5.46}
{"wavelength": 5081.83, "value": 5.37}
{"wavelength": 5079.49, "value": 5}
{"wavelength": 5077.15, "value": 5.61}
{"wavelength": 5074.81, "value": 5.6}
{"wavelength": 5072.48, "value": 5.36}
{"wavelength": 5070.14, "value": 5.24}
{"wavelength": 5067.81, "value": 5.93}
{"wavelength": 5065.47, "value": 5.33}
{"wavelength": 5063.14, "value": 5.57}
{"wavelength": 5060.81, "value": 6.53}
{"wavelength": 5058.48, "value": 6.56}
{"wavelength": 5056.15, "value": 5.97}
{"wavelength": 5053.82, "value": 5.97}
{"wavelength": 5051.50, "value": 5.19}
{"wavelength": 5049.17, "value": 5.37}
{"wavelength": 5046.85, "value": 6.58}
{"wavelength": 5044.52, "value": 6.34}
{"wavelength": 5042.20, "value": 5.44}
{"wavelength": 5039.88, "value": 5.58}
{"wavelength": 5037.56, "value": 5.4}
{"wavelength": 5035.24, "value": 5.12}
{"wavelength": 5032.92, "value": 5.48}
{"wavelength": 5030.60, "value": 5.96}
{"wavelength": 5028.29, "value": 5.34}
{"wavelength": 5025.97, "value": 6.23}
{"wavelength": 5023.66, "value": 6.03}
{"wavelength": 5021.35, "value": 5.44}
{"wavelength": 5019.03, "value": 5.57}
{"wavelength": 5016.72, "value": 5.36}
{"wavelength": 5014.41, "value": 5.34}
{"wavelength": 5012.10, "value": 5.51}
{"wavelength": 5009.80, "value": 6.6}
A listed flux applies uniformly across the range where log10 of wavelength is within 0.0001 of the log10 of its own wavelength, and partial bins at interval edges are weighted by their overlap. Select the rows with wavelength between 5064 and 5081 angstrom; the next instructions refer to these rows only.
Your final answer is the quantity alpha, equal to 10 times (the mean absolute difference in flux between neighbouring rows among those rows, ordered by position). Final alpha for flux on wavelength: 3.8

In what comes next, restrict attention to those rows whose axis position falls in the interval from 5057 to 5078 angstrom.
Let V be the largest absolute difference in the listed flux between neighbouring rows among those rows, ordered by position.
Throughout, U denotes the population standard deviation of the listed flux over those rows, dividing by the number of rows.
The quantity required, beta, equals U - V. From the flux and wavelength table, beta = -0.49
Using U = 0.47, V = 1.0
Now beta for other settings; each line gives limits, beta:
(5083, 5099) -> -0.51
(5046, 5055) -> -0.66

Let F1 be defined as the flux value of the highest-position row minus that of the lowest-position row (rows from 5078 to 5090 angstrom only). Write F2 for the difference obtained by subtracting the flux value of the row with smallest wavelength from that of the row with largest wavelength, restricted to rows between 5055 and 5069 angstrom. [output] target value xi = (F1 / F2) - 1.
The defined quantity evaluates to -18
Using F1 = 0.7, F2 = 0.0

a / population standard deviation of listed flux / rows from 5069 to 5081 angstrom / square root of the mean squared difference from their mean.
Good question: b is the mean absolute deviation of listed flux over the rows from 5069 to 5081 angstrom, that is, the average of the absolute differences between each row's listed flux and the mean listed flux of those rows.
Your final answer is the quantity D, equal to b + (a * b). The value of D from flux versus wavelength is 0.2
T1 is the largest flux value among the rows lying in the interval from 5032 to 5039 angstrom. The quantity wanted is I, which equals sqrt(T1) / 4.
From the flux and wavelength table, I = 0.585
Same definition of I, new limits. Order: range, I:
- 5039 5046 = 0.629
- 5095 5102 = 0.613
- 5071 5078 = 0.592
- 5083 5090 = 0.595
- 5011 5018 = 0.587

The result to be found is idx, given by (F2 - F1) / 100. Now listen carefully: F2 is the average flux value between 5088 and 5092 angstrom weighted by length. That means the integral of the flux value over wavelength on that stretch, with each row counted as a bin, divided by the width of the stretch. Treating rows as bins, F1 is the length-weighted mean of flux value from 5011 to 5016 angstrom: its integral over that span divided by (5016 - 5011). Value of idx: 0.0036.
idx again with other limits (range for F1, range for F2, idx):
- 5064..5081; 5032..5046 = 0.0014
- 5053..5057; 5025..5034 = -0.0022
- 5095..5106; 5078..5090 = 0.0003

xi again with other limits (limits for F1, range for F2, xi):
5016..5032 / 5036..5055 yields 0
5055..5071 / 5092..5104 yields 3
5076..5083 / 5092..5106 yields -2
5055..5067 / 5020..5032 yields -2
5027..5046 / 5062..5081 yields -3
